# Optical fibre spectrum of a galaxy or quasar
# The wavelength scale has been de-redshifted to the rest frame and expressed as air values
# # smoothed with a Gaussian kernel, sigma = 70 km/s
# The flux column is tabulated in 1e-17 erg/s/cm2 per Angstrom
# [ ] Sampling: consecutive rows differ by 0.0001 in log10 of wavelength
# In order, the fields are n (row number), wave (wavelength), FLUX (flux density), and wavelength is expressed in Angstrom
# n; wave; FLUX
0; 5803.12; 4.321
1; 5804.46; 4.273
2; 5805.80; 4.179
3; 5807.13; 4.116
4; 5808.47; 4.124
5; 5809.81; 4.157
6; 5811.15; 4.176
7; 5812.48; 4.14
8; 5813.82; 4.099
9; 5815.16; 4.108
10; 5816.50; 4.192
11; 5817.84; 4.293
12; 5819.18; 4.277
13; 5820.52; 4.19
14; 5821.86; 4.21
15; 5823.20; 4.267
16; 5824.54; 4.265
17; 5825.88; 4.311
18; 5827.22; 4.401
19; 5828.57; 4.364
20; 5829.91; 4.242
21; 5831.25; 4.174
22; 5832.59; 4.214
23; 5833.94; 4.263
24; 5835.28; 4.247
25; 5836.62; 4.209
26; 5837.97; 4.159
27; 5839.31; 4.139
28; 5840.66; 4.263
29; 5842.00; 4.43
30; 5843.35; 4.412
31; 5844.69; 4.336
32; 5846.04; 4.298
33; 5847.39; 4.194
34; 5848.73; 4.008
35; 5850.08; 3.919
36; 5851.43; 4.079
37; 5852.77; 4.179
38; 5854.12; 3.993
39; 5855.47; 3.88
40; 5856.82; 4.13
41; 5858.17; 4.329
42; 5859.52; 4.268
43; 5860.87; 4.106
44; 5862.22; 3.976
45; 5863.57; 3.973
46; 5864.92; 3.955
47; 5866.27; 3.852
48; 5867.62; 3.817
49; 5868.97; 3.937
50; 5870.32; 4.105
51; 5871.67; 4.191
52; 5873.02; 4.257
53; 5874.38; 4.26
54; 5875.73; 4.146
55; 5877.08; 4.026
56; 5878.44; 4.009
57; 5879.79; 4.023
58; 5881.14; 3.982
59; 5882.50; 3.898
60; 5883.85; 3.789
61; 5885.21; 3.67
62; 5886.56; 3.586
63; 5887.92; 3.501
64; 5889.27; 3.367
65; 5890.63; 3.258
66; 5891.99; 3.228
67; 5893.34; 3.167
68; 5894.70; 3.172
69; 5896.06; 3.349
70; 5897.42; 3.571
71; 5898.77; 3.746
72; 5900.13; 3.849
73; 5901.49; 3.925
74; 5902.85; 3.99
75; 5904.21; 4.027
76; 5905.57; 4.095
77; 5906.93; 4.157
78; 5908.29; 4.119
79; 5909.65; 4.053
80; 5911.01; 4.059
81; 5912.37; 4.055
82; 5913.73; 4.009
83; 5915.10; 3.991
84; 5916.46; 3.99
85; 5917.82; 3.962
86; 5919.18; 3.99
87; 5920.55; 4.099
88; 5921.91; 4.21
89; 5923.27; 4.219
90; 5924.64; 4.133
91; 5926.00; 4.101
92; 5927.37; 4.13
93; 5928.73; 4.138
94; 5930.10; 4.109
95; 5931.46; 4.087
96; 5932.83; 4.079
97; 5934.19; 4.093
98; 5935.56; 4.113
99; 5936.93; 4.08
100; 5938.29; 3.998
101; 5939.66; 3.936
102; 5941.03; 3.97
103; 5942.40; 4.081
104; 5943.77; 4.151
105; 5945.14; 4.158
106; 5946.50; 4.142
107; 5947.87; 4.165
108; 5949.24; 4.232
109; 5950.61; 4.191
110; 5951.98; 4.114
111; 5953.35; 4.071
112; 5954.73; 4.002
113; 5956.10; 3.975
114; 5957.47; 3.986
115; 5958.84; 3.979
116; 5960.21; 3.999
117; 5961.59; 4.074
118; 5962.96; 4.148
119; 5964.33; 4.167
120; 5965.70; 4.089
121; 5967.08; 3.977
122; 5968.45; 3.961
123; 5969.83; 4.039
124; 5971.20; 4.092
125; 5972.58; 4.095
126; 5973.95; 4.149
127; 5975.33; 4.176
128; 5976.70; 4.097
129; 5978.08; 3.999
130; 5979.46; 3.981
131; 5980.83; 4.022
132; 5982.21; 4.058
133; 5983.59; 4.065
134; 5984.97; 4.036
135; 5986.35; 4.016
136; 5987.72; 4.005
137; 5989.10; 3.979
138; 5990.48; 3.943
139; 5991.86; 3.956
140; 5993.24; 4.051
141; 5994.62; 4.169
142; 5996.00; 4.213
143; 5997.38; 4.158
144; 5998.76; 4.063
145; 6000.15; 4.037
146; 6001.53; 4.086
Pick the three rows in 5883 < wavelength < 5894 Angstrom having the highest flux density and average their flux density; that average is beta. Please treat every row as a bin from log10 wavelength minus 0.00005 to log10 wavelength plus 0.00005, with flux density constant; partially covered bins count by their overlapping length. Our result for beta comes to 3.68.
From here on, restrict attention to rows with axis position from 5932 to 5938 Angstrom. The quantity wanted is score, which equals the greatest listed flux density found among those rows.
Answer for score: 4.113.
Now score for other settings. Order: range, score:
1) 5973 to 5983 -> 4.176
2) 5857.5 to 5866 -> 4.329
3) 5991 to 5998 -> 4.213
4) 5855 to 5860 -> 4.329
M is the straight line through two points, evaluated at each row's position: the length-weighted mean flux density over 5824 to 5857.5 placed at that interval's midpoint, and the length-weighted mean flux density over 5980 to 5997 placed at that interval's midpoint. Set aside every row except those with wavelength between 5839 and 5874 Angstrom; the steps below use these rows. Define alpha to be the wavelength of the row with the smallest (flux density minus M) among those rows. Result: 5867.62 Angstrom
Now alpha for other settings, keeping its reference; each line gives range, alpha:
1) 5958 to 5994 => 5968.45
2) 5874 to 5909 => 5893.34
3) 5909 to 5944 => 5939.66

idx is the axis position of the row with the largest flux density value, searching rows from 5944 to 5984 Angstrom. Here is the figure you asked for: 5949.24 Angstrom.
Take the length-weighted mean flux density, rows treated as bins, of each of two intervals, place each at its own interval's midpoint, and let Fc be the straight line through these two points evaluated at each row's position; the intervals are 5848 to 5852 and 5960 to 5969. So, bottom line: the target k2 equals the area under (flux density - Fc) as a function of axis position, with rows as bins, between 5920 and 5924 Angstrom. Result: 0.55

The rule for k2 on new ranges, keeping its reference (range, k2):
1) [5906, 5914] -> 0.35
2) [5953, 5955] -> -0.04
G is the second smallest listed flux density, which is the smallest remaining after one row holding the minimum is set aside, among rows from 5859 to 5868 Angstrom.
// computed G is 3.852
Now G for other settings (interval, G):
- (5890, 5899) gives 3.172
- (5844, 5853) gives 4.008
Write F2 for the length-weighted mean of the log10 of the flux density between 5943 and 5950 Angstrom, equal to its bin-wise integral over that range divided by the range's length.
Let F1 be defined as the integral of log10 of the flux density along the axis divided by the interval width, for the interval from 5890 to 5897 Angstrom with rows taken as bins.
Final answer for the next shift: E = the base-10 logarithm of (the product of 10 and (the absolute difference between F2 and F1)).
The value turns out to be 0.0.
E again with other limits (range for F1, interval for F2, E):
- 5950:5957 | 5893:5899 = -0.1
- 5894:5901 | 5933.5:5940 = -0.2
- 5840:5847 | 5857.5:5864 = -0.7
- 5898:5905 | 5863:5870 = -1.9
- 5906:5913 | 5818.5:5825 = -0.8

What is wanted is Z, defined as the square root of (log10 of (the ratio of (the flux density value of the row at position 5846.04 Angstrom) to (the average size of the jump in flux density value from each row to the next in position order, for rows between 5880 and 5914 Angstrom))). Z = 1.31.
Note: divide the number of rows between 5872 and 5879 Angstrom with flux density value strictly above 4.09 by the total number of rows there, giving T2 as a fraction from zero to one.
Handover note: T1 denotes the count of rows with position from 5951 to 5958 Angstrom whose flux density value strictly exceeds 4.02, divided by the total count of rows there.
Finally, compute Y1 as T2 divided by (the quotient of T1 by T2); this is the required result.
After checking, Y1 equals 0.90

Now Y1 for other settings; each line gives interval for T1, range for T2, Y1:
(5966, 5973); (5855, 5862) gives 1.07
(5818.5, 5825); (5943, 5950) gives 1.00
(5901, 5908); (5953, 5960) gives 0.00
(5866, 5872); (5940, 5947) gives 0.90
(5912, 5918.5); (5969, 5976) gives 3.20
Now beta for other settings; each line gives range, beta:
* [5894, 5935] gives 4.20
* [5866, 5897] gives 4.24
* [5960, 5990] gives 4.16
